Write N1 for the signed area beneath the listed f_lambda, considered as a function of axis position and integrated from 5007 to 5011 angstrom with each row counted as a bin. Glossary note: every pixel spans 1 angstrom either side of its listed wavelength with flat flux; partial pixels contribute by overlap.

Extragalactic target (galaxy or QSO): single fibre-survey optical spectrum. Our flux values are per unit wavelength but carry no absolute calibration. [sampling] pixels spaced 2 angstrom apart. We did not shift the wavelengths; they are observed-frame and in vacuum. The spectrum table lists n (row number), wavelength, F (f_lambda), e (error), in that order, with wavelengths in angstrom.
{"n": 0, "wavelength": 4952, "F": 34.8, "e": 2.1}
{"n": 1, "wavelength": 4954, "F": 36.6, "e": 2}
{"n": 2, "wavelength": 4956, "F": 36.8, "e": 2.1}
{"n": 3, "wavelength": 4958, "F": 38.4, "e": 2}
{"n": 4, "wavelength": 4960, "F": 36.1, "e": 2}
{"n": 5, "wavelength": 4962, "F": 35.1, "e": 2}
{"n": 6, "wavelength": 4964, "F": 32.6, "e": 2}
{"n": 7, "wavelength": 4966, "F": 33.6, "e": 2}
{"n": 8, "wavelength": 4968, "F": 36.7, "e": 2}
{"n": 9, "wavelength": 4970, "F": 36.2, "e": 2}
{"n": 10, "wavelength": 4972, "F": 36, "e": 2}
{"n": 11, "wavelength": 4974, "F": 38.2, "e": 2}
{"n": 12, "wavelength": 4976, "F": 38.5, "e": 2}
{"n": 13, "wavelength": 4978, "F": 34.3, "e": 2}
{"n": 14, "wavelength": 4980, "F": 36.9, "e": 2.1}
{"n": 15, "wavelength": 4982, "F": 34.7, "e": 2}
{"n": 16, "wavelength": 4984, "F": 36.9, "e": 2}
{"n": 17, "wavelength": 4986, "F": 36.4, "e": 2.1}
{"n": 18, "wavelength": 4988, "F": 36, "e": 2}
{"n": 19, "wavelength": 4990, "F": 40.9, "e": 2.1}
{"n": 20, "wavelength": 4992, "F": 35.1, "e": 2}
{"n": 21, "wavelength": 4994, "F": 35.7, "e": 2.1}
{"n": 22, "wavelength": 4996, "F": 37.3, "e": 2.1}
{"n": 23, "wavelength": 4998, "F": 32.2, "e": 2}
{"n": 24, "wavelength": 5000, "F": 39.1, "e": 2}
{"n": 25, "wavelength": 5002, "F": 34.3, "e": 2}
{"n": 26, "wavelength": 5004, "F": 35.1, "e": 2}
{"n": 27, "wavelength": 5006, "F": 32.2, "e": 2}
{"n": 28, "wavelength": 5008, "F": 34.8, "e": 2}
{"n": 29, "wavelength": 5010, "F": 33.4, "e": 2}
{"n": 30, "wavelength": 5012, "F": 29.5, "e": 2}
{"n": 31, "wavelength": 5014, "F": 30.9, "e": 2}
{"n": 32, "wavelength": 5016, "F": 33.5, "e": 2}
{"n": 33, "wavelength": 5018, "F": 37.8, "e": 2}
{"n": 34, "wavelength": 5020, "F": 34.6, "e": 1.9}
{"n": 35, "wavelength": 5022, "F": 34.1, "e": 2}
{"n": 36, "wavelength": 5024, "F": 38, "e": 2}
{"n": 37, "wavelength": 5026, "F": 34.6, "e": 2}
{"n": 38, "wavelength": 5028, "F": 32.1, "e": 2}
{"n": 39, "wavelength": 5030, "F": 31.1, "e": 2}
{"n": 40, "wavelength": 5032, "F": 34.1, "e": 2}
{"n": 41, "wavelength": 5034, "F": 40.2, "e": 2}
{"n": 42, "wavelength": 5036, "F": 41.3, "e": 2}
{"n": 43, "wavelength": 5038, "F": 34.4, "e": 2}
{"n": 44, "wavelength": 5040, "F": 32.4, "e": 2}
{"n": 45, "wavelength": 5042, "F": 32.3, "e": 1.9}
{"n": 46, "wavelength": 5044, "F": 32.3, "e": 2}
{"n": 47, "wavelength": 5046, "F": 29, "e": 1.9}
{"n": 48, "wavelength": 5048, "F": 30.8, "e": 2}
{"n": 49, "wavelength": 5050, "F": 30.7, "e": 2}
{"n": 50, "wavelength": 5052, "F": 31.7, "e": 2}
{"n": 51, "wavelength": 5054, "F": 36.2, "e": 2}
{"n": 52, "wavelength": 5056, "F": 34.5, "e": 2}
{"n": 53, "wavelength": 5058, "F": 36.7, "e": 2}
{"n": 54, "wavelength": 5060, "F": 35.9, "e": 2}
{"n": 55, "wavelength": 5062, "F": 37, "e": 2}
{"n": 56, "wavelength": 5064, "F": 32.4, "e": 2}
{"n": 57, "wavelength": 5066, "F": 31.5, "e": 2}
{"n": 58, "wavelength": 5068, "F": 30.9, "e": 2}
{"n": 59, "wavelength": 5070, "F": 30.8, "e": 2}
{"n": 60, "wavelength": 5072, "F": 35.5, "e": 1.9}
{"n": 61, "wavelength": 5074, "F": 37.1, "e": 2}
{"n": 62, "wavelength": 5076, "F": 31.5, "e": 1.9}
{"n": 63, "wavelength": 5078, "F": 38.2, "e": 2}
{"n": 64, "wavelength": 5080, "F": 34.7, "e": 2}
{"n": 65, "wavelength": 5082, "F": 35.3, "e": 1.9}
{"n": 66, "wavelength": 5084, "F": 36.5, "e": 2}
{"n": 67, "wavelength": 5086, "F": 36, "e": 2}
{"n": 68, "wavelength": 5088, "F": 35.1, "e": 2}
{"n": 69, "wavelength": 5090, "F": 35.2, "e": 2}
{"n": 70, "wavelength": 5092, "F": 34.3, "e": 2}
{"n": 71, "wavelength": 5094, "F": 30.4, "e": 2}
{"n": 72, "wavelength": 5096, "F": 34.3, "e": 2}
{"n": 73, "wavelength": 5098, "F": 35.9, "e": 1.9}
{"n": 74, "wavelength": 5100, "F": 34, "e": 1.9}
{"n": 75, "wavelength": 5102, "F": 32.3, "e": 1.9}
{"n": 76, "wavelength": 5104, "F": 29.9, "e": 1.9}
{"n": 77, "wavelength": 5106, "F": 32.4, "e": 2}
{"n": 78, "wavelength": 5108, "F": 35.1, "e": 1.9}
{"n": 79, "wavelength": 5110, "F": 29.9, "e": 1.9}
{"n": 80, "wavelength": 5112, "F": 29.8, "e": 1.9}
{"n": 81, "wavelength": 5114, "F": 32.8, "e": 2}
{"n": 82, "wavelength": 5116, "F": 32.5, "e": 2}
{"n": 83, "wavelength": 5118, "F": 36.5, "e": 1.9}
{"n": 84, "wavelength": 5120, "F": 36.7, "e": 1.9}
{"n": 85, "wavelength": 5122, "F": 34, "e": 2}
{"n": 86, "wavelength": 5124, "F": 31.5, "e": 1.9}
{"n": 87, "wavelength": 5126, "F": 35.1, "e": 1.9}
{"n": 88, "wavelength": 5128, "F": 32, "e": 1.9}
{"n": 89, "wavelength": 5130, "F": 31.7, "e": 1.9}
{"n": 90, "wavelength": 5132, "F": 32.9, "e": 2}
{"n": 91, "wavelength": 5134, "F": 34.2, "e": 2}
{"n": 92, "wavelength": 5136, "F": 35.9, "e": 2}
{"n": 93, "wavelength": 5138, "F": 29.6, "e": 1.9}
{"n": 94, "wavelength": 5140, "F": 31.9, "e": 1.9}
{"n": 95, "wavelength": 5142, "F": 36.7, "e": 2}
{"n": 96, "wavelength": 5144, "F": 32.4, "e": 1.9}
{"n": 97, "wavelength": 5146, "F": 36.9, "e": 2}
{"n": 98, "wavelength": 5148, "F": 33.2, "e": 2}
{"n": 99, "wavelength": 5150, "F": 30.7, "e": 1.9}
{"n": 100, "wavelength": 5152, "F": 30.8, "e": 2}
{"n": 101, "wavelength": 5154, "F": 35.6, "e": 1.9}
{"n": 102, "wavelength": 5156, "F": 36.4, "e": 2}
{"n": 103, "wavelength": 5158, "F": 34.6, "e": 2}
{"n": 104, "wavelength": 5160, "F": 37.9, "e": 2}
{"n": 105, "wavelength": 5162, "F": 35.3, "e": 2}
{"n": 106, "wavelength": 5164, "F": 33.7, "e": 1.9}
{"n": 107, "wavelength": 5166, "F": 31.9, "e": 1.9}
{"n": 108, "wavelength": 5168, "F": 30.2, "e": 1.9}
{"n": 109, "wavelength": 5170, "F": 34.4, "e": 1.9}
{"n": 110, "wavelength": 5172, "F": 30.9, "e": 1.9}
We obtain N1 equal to 136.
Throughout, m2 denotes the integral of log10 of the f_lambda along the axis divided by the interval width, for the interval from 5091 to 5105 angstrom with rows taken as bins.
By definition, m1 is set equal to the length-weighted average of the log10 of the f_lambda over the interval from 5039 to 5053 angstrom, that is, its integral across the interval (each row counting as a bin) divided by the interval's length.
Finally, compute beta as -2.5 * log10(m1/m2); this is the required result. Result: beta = 0.016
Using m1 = 1.50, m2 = 1.52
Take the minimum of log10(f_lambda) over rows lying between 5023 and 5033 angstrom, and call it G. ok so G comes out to 1.49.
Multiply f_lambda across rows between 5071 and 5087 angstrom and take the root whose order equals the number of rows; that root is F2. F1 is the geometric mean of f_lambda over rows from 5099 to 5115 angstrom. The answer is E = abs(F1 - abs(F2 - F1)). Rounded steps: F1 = 32.0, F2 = 36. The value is 28.4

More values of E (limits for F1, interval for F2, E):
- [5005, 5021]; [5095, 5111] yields 32.9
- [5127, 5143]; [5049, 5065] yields 31.8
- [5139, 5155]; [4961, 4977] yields 31.1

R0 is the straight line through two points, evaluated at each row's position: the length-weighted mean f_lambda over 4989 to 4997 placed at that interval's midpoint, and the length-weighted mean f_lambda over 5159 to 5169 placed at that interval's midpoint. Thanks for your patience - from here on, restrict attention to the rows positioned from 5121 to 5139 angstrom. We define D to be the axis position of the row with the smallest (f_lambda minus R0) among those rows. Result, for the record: 5138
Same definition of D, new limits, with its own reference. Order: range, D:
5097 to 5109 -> 5104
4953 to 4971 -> 4964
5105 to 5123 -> 5112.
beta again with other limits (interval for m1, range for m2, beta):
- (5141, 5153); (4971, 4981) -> 0.030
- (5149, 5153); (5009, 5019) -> 0.021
